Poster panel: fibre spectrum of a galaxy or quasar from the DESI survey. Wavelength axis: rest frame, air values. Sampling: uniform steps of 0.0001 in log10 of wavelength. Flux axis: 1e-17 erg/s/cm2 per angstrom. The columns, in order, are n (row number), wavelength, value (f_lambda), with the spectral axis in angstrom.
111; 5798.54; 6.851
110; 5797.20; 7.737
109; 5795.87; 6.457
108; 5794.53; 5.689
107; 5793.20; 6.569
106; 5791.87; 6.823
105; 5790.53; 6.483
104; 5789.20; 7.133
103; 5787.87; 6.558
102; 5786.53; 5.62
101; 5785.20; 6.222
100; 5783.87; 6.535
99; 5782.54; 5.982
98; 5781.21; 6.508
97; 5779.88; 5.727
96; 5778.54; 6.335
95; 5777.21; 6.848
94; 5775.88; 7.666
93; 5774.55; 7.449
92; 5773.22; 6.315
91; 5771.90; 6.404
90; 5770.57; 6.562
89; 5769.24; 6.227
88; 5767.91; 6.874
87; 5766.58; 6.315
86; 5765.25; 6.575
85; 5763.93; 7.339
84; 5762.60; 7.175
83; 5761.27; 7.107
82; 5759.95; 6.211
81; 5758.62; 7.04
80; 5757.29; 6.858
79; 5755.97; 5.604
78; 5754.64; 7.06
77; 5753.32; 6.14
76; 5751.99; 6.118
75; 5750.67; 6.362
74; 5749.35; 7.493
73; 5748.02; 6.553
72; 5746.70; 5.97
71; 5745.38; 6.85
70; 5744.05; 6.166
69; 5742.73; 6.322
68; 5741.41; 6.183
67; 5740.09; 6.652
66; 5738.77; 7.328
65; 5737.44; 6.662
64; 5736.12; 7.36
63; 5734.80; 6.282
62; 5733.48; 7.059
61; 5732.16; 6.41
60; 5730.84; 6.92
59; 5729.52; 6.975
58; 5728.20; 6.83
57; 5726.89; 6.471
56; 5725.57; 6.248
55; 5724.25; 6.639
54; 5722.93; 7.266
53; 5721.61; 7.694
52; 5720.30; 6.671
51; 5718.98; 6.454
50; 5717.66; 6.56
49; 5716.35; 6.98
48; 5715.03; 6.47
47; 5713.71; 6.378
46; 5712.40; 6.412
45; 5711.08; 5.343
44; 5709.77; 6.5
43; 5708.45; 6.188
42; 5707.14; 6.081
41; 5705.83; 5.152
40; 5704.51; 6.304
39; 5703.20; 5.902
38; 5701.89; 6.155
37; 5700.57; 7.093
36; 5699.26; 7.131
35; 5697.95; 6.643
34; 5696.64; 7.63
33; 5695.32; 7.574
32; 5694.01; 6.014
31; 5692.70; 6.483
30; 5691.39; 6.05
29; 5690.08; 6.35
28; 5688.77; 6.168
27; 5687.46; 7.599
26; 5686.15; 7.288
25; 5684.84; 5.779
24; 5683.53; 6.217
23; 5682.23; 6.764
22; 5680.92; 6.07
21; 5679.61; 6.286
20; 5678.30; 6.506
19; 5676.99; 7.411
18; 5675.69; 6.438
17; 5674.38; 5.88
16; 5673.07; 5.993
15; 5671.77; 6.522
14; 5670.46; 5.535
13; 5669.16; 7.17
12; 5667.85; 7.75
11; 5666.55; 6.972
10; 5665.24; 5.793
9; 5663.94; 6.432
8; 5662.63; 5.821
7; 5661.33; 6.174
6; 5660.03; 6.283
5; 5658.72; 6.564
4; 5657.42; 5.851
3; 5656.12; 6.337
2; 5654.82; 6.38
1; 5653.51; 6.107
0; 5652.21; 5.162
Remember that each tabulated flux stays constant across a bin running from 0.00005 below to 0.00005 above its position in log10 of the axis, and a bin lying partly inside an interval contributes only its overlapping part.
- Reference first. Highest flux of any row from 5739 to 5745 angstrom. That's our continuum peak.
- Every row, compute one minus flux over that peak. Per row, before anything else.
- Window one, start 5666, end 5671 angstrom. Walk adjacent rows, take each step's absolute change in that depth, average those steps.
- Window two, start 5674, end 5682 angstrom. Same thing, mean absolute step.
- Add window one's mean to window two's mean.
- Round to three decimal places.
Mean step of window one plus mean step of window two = 0.236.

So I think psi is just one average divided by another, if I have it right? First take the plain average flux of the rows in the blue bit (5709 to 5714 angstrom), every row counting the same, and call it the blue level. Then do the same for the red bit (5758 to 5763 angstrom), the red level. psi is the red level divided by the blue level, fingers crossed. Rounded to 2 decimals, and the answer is 1.12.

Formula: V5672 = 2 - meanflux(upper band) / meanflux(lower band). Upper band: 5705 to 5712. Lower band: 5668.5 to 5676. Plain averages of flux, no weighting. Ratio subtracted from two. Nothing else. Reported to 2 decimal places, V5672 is 1.06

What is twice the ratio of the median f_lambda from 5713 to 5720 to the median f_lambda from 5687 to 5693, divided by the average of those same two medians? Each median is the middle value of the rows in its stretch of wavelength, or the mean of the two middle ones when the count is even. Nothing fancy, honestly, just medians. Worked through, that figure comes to 0.318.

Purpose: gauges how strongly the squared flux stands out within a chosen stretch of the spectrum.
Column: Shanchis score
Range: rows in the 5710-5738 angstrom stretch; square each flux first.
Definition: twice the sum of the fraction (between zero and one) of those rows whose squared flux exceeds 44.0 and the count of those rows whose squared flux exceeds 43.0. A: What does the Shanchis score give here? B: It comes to 25.0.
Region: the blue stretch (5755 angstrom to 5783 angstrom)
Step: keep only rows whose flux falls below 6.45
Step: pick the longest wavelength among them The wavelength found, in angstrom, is 5782.54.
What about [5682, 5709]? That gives 5708.45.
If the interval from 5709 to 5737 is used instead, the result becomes 5734.80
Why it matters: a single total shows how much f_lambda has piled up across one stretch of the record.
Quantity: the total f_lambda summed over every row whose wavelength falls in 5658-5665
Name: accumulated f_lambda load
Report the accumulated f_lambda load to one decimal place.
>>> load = 31.3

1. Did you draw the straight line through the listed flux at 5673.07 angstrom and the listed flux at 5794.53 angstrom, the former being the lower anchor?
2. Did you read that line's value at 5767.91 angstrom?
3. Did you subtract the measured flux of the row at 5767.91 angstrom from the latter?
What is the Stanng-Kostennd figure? -1.1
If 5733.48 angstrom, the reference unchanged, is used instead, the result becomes -1.2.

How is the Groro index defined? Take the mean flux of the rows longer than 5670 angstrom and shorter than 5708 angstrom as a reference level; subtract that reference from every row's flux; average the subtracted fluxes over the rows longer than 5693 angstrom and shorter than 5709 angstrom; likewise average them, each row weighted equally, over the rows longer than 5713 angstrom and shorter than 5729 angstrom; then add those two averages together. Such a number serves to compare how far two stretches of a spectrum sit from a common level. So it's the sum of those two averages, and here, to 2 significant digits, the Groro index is 0.31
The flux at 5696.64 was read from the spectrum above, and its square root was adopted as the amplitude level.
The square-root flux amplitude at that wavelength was 2.76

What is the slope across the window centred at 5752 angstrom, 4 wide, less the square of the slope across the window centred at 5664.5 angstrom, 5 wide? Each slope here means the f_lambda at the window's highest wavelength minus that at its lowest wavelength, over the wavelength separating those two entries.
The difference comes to -0.17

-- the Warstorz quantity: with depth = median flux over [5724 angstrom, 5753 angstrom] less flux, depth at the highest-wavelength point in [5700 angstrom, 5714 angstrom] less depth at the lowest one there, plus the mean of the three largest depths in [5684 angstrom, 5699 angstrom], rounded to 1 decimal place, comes 1.4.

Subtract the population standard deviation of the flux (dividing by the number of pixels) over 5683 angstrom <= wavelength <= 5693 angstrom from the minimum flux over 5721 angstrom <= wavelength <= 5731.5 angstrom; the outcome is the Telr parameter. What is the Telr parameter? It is 5.66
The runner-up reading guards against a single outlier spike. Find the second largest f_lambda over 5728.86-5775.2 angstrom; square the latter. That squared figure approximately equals 55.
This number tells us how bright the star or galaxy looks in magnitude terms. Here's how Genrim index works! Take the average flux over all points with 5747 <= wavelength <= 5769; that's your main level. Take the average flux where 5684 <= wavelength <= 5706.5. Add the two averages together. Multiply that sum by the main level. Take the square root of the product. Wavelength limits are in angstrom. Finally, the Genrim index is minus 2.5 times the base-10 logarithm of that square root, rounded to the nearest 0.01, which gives -2.43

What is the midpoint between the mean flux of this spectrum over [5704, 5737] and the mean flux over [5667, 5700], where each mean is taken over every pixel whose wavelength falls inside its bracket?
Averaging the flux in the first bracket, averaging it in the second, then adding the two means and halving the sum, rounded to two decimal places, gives 6.58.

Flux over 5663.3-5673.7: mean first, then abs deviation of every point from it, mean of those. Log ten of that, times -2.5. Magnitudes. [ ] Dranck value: 0.59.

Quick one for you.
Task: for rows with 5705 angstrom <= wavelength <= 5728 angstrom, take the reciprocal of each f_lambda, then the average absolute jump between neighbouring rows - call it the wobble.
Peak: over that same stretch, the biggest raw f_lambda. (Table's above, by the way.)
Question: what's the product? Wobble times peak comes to 0.092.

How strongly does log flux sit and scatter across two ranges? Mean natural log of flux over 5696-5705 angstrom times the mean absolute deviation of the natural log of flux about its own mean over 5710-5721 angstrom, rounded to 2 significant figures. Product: 0.086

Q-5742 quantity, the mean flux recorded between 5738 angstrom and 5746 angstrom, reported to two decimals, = 6.58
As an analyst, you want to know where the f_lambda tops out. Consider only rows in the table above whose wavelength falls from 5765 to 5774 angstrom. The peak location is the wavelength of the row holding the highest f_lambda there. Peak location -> 5767.91 angstrom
